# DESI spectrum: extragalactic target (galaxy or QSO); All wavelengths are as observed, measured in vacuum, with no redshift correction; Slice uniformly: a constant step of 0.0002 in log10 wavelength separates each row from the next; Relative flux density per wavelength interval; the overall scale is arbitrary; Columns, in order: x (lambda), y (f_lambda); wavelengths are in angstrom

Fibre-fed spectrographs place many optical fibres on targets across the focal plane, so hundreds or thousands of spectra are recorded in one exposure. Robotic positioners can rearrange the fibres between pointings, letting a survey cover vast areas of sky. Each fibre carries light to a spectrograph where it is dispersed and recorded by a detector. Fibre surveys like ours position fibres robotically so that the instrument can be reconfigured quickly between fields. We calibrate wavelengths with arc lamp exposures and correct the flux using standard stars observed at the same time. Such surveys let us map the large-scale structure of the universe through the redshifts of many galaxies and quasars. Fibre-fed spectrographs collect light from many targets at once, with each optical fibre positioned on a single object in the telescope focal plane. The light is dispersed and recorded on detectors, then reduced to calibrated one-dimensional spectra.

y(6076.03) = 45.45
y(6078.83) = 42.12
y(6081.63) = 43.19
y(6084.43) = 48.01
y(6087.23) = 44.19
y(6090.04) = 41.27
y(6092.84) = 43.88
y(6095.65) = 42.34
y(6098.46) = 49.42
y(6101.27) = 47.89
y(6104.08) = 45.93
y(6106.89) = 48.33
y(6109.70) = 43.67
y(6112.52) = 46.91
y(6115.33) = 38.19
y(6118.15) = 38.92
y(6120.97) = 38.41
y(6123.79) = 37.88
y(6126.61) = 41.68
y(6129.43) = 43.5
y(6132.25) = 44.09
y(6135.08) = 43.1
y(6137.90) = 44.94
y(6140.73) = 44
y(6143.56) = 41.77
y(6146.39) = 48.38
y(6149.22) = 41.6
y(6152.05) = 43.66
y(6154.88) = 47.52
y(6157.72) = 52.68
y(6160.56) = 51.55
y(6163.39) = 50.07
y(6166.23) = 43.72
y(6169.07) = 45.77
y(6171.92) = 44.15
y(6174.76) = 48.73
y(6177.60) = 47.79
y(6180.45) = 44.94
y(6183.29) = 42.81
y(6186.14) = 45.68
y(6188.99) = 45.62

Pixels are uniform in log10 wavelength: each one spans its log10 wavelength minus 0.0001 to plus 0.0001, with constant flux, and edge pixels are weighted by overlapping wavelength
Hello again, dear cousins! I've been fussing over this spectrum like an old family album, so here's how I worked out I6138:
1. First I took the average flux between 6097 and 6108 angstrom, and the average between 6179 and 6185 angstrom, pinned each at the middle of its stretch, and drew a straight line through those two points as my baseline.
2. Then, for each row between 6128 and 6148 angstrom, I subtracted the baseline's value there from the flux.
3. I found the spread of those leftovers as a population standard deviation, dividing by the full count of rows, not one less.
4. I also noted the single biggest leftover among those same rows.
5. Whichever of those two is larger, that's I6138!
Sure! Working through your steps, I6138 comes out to 2.7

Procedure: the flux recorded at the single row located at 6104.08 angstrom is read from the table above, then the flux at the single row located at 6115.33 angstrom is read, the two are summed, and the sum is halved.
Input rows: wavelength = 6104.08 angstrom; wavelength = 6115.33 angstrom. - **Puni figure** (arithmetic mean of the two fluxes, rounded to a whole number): 42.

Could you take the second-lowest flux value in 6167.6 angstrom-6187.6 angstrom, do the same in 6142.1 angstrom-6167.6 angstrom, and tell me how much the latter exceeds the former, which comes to -2.4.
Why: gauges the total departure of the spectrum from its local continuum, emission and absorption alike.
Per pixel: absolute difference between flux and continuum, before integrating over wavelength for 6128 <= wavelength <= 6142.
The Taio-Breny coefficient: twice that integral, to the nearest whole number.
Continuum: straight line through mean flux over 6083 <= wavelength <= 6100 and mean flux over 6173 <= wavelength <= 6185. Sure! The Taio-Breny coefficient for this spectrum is 43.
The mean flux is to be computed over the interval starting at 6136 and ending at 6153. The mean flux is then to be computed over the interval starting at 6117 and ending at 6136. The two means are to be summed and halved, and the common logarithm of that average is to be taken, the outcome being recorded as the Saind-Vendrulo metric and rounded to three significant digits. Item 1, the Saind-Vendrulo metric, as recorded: 1.63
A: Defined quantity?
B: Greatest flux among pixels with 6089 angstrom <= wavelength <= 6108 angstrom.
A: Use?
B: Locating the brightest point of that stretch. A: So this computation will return 49.42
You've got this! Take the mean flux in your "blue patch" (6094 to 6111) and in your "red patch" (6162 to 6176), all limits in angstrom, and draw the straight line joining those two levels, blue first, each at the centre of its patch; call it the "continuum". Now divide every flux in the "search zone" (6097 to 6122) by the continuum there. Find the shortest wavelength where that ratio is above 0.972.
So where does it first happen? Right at 6098.46 angstrom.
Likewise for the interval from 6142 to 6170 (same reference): 6146.39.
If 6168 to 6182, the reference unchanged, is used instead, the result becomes 6169.07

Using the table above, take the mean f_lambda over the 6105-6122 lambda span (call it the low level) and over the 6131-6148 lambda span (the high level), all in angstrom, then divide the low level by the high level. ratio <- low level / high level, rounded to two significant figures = 0.96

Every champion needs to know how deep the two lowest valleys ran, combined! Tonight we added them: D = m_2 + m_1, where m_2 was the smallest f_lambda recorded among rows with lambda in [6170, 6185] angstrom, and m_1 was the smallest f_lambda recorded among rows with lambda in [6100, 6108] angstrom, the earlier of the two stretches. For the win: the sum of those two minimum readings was 89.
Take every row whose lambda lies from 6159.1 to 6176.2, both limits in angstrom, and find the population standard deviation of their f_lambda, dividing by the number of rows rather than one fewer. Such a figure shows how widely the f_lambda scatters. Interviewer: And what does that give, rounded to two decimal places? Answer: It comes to 2.97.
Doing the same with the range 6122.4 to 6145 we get 2.08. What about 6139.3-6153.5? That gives 2.45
